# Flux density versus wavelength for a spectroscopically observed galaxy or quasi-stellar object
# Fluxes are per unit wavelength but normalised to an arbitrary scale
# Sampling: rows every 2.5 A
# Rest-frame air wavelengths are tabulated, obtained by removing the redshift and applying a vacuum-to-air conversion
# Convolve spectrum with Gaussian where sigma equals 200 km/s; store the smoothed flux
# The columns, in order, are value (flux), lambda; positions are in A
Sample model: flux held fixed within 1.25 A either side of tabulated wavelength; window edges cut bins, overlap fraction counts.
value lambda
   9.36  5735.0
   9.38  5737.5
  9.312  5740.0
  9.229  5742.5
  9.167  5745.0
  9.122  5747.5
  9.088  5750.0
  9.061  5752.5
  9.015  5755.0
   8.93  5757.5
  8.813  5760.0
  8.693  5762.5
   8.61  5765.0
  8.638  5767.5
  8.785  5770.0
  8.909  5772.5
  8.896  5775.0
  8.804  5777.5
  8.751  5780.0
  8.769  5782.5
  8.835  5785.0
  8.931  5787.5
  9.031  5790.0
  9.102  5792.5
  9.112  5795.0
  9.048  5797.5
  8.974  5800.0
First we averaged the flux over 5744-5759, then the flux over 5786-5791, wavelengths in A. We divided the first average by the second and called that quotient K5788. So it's 1.01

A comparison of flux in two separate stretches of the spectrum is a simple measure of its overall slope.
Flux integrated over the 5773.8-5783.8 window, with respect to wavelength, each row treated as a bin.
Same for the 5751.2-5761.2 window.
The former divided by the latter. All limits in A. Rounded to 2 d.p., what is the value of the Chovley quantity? 0.98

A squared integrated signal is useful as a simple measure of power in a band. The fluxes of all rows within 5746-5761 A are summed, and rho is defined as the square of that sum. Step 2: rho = 2919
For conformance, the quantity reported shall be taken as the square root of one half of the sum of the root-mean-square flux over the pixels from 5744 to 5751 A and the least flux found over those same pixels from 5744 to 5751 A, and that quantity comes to 3.02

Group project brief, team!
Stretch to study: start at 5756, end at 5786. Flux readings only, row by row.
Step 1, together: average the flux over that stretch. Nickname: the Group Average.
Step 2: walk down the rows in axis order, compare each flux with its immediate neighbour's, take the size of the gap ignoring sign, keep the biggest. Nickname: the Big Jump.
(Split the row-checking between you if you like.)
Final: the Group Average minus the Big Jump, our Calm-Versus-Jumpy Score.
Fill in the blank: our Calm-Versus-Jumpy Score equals 8.64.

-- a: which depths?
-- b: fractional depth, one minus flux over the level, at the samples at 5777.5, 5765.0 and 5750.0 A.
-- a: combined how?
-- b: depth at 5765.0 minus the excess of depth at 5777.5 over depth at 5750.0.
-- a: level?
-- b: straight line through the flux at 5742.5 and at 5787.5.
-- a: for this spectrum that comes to 0.040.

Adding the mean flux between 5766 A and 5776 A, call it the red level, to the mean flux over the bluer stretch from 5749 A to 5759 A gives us 17.8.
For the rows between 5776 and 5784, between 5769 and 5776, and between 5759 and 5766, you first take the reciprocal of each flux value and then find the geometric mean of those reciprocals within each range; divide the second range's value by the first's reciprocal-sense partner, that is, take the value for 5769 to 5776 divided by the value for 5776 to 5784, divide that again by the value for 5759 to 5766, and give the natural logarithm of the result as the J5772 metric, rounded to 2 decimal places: 2.15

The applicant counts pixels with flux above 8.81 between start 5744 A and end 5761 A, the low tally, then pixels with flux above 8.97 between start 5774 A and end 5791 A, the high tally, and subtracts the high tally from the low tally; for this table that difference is 6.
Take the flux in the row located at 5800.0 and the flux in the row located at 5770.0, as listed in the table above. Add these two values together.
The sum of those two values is 17.8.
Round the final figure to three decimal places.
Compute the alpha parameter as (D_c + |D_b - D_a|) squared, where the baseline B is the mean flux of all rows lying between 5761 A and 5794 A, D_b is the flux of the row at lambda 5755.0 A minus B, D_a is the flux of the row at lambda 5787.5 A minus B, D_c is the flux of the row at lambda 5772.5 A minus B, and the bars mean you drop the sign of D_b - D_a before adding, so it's 0.027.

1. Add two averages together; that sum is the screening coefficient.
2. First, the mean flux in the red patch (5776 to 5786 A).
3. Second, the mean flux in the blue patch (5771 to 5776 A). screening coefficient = 17.7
